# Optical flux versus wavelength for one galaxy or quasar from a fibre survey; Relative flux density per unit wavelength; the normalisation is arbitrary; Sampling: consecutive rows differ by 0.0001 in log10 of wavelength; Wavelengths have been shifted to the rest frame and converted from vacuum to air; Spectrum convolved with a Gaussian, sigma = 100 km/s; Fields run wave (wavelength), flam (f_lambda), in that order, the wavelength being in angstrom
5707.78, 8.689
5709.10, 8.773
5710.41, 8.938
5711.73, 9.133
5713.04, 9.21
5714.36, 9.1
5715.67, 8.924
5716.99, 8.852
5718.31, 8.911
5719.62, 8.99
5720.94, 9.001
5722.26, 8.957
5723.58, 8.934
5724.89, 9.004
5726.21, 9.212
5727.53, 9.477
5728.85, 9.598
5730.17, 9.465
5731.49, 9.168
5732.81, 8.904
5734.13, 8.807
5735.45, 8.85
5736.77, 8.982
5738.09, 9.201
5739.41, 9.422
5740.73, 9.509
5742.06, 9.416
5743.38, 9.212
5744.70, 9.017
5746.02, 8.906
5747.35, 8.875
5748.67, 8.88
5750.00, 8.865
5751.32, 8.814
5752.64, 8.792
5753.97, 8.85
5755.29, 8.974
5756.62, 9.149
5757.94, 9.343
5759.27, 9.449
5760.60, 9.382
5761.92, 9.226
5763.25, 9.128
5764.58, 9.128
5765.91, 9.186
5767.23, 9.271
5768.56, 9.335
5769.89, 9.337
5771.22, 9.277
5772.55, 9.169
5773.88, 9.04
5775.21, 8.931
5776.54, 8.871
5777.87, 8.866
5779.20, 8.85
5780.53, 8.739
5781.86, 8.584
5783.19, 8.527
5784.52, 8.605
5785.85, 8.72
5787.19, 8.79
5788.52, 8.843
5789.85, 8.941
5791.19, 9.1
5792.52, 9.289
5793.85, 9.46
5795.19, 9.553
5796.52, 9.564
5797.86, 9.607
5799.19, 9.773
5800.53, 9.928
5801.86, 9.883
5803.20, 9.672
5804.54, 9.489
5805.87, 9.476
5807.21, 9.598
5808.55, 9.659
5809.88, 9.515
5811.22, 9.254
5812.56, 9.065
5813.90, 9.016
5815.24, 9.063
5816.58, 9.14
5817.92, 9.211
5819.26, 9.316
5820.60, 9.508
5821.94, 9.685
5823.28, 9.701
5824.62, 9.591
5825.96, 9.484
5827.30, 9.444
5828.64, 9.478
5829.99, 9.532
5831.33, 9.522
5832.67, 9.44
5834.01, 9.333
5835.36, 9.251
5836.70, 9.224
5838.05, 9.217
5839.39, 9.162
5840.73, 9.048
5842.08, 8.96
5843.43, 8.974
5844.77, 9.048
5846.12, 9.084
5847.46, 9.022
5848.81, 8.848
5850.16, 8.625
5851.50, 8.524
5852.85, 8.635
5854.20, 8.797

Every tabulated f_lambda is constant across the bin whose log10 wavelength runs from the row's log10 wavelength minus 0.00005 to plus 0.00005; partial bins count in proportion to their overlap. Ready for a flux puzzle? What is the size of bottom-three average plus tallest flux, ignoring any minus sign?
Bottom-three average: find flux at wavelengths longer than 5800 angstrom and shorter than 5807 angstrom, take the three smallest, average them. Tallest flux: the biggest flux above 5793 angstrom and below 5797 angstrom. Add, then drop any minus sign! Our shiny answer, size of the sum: 19.1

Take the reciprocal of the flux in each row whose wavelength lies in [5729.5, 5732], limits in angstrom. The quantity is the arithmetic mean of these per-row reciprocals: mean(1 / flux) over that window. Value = 0.107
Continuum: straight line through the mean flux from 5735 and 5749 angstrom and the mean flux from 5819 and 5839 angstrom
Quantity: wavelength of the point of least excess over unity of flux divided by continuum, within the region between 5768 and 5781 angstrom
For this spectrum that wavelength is 5780.53 angstrom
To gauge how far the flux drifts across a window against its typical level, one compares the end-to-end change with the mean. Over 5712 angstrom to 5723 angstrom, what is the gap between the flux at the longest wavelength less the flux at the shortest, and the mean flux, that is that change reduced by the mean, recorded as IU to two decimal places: -9.25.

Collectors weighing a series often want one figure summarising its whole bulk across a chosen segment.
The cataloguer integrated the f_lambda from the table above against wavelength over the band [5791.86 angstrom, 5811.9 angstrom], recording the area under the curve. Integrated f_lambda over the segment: 192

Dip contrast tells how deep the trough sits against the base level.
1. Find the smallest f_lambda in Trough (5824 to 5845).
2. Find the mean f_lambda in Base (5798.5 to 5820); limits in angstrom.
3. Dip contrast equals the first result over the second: 0.95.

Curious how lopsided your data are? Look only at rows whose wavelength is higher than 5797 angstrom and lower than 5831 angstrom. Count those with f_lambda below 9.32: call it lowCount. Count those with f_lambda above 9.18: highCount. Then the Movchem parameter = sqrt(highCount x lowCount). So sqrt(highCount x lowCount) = 12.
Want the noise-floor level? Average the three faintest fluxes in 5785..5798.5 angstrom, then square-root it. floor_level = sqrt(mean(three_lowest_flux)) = 2.964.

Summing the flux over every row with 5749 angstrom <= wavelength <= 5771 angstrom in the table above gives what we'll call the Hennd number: 146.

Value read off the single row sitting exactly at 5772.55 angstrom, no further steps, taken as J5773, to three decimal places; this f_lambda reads 9.169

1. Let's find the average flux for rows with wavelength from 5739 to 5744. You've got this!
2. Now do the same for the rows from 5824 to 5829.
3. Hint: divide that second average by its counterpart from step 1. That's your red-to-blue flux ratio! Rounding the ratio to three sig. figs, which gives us 1.01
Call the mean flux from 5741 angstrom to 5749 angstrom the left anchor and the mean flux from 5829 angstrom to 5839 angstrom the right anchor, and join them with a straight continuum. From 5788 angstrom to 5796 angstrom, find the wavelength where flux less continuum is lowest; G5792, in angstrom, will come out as 5788.52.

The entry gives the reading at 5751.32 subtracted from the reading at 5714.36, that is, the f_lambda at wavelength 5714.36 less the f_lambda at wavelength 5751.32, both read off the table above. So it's 0.29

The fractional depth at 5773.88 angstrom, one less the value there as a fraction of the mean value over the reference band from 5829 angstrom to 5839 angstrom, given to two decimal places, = 0.03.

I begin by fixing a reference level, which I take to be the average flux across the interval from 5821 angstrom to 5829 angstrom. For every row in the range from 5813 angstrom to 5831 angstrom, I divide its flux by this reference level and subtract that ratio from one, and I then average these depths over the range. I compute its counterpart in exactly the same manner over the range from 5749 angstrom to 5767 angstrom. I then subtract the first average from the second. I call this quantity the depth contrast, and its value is 0.031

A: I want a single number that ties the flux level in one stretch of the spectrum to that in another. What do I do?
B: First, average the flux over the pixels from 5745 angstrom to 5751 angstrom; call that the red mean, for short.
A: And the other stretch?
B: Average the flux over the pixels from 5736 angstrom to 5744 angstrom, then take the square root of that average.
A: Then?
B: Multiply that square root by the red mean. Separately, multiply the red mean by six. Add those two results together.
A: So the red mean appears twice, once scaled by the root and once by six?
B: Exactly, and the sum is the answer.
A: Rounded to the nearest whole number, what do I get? 80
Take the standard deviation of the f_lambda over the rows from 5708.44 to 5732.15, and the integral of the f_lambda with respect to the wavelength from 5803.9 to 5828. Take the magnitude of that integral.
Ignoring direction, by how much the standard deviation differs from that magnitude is 226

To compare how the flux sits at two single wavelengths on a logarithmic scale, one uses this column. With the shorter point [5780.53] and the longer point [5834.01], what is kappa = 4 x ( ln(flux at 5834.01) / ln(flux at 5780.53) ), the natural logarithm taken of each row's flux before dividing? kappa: 4.12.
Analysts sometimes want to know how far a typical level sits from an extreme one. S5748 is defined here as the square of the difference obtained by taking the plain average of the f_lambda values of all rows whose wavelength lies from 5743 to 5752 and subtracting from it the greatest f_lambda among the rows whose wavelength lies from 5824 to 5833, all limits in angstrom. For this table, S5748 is 0.43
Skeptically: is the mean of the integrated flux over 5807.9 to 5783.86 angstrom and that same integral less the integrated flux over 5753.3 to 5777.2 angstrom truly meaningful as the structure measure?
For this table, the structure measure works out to 115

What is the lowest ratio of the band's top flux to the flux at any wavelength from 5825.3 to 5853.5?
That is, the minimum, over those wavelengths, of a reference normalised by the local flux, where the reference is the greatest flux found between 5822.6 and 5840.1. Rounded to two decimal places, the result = 1.02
